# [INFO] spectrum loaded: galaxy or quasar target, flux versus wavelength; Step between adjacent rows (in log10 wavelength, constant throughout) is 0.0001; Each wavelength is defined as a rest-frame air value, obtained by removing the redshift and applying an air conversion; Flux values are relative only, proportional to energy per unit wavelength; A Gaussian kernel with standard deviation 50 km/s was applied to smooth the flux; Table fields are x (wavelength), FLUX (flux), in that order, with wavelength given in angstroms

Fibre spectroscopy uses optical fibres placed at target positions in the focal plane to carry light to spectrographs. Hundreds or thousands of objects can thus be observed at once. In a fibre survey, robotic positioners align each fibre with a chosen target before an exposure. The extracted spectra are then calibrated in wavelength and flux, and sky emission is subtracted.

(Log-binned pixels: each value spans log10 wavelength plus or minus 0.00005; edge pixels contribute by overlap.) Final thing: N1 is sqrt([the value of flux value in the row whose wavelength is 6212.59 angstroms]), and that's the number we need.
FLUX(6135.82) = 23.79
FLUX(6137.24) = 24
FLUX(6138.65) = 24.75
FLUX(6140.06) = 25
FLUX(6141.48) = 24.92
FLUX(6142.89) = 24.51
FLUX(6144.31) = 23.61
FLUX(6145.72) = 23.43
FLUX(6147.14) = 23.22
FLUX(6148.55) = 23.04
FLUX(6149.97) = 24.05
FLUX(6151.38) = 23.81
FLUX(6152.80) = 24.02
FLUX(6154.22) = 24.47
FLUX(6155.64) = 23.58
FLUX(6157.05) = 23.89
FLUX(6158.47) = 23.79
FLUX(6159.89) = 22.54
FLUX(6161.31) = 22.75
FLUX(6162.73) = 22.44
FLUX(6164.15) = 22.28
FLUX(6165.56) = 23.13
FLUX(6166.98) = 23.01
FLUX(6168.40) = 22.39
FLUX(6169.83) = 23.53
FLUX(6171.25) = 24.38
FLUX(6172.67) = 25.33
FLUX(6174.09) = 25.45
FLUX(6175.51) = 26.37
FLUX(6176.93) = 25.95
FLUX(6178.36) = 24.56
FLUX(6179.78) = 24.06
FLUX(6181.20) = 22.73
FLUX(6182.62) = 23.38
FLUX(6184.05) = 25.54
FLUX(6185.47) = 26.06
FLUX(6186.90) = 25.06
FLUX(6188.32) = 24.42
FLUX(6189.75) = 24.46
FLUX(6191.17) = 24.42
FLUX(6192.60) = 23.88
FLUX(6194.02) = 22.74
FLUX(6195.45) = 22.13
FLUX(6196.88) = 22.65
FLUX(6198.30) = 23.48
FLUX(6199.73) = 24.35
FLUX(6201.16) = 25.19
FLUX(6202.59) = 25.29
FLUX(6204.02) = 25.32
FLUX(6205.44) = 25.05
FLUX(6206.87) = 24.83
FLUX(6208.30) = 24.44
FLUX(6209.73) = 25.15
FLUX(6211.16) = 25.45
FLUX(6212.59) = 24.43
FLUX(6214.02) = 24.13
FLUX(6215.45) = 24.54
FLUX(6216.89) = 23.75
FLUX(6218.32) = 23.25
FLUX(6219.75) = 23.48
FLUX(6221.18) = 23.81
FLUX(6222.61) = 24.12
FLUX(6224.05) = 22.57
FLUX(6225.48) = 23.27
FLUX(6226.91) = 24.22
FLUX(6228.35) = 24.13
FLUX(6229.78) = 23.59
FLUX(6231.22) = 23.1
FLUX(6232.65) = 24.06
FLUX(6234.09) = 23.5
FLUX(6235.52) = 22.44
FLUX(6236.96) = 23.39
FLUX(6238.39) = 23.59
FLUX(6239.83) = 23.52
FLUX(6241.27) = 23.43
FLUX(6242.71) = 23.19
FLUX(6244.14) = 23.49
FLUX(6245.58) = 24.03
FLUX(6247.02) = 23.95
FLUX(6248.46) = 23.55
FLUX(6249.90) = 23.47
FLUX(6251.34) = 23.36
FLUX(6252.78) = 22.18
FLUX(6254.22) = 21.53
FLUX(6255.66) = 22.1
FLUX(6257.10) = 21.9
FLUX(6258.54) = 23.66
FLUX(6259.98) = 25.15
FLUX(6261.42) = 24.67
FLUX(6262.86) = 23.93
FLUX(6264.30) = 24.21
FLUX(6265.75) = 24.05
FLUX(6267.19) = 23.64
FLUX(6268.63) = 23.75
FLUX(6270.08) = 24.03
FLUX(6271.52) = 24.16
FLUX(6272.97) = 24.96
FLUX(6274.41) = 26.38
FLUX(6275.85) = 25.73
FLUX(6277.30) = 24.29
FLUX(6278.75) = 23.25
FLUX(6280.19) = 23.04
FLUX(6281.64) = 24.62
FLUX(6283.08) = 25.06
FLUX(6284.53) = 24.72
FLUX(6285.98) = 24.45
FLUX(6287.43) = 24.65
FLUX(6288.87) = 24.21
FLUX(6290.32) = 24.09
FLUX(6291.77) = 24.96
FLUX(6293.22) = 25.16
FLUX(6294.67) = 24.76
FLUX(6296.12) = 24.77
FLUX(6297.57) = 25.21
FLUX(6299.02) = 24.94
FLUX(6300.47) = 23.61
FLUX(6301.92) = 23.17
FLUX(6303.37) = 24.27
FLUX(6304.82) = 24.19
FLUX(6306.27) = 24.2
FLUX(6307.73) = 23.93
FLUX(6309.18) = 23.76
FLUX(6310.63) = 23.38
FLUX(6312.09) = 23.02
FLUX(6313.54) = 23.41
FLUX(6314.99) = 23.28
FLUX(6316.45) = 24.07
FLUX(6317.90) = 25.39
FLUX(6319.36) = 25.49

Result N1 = 4.94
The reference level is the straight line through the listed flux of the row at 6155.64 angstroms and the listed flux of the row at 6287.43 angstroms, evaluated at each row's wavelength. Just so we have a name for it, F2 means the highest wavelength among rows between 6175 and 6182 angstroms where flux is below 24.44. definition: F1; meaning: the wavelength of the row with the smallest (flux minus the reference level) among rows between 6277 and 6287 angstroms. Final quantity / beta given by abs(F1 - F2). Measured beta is 99.0 angstroms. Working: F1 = 6280.19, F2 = 6181.20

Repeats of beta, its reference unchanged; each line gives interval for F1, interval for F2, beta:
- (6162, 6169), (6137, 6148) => 17.0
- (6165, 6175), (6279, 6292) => 121.9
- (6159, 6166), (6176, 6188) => 18.5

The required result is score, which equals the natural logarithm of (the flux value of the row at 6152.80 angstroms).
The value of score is 3.18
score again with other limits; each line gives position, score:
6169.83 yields 3.16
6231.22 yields 3.14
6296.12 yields 3.21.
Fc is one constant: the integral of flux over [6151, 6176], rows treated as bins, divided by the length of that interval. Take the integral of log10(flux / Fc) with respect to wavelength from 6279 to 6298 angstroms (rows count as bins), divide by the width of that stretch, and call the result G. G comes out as 0.015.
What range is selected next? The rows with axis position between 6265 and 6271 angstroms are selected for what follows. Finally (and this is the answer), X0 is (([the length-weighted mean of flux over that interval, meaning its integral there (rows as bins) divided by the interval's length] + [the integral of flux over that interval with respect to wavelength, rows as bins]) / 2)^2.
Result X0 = 6976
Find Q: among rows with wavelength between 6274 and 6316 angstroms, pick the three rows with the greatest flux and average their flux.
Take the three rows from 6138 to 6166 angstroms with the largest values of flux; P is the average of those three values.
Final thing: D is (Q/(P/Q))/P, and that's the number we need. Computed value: 1.07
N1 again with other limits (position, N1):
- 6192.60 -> 4.89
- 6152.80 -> 4.90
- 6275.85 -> 5.07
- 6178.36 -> 4.96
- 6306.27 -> 4.92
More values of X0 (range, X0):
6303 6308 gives 5244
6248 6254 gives 6468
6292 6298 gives 7627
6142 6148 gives 6899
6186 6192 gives 7415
